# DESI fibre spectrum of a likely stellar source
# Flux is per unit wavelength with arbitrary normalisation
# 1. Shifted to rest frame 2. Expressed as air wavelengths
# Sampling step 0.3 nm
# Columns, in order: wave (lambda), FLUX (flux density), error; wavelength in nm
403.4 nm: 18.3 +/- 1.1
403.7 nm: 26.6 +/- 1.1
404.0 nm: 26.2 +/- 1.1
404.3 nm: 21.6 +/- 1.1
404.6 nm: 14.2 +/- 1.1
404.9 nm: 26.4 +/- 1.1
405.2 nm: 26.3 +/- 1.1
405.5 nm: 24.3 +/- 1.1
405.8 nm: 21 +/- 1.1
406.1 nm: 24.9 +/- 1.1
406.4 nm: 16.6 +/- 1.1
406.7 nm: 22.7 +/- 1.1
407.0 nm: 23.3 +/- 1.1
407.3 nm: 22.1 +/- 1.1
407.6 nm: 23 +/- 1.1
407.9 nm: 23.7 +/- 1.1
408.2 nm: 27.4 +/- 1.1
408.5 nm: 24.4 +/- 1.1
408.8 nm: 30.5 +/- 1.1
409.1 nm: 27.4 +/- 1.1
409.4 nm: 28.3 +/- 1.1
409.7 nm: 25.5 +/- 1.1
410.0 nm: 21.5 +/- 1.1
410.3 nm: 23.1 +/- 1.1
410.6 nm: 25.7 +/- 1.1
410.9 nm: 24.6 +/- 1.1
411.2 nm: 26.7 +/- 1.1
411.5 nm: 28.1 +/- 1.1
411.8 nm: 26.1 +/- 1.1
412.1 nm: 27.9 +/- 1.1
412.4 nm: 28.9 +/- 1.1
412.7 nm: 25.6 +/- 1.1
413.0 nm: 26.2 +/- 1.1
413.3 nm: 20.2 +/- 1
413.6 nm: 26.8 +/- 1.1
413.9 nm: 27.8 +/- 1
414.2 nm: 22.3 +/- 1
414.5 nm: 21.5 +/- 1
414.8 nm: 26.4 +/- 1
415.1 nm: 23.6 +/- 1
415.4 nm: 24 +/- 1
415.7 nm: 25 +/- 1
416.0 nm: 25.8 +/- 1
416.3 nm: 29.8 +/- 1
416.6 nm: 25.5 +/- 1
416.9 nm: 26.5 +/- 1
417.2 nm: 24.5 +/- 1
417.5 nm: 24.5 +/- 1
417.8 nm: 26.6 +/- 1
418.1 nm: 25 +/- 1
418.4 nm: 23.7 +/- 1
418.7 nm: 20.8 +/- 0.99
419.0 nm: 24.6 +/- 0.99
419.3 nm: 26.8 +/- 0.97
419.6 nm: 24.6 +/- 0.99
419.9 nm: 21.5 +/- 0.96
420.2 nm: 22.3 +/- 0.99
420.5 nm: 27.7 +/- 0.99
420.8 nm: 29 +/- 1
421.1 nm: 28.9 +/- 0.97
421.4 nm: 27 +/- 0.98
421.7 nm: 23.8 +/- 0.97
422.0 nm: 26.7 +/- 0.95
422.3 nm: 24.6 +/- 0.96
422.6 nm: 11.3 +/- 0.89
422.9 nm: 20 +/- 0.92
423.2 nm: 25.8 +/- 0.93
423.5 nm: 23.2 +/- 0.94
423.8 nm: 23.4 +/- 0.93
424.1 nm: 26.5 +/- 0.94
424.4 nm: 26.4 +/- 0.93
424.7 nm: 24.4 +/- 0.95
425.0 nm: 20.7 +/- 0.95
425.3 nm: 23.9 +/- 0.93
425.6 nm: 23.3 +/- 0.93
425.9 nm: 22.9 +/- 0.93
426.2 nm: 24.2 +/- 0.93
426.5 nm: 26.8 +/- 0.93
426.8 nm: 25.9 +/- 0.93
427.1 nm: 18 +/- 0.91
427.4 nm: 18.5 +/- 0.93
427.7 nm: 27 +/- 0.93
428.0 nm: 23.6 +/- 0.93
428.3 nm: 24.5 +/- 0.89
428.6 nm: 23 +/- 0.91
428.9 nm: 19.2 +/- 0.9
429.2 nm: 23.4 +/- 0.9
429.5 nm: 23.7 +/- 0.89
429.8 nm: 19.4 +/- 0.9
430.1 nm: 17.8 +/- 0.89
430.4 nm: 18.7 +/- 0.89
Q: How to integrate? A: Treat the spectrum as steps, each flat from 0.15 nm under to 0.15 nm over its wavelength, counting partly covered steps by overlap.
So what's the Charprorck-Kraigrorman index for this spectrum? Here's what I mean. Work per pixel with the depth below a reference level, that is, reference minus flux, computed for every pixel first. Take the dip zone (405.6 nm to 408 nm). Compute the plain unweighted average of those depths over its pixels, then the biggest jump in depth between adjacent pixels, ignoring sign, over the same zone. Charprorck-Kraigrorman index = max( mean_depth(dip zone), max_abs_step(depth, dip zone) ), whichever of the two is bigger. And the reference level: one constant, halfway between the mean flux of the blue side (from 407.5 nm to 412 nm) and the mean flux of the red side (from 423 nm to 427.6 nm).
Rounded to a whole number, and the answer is 8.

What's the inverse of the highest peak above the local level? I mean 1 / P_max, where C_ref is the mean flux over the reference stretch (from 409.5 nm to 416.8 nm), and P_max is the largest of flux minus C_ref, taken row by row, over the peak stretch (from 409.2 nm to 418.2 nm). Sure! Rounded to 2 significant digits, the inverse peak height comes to 0.23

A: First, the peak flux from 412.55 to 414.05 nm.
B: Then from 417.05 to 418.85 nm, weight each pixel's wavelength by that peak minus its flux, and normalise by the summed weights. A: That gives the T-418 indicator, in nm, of 418.11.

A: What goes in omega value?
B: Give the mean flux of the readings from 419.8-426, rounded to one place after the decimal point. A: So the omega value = 24.0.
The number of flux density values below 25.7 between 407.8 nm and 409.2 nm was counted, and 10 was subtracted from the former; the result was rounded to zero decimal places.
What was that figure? -8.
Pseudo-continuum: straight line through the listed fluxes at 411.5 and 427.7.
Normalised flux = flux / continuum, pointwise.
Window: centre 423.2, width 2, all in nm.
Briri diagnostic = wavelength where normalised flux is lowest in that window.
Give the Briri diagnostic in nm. 422.6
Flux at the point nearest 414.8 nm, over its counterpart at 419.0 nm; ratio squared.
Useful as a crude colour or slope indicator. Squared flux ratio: 1.2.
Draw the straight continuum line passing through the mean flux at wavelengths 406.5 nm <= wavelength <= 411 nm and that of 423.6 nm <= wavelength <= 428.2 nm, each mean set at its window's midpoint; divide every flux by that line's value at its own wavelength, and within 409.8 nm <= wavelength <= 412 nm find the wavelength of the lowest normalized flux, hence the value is 410.0 nm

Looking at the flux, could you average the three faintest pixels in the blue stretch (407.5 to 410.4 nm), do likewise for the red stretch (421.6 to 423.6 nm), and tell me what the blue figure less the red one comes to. 4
